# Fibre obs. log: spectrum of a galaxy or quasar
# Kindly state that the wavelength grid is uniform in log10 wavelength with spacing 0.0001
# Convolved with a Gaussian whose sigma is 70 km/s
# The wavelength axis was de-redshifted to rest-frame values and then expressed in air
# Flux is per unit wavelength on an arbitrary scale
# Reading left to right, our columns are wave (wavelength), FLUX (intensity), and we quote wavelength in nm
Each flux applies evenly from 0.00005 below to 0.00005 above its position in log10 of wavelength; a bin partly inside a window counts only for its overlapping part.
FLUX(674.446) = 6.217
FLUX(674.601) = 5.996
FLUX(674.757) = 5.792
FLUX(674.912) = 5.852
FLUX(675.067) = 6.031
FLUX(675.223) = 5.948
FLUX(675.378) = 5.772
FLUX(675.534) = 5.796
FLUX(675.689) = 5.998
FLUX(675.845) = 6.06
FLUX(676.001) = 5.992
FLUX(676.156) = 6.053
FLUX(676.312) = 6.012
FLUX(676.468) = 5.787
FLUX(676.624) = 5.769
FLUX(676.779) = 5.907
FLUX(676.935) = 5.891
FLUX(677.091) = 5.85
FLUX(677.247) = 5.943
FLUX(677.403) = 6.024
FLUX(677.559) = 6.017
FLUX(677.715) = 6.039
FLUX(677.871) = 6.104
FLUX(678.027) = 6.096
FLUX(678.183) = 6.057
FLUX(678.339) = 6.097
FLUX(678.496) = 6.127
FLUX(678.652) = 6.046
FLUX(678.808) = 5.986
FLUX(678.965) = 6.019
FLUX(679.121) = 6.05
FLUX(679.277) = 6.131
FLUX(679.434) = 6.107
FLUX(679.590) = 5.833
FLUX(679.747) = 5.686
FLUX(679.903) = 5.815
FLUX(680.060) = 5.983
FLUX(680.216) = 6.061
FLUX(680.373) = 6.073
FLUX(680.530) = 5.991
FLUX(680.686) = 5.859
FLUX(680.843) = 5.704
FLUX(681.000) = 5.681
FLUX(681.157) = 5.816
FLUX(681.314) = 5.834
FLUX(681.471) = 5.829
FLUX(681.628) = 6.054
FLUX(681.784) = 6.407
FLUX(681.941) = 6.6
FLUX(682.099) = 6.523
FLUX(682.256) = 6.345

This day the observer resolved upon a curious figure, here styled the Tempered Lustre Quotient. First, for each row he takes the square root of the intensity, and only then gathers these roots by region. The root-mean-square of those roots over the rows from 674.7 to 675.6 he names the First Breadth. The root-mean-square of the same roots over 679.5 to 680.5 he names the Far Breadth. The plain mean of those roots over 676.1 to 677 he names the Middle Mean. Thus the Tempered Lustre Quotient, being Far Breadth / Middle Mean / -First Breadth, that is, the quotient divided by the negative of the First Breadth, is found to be -0.413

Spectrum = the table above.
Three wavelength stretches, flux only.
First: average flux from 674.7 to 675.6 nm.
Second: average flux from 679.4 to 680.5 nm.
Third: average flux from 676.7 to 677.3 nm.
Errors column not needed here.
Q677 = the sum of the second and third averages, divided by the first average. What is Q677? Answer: 2.02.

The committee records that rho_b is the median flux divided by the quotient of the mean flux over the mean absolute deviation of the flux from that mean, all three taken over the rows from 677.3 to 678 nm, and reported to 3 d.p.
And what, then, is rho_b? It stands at 0.029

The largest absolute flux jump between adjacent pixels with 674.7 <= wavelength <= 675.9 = 0.20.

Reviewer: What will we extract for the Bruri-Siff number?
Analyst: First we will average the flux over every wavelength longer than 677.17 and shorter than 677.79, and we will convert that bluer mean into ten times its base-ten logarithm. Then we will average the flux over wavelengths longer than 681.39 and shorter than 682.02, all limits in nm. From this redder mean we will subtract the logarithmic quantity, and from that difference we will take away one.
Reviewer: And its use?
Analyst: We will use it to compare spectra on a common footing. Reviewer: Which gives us -2.56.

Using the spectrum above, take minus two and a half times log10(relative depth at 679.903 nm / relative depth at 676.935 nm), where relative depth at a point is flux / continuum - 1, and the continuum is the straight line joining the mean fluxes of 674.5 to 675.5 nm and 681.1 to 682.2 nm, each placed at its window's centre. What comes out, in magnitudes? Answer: -1.3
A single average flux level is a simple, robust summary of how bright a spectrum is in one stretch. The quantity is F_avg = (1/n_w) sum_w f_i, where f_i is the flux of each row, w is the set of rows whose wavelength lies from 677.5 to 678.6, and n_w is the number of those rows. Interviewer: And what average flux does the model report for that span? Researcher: 6.08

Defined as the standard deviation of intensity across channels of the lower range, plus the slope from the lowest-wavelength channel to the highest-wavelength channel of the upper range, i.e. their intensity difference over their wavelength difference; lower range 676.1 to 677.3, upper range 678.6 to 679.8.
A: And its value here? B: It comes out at -0.23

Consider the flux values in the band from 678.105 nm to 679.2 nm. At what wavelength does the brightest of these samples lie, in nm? 678.496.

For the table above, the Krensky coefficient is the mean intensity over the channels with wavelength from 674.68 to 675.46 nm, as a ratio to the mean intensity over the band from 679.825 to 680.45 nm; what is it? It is 0.98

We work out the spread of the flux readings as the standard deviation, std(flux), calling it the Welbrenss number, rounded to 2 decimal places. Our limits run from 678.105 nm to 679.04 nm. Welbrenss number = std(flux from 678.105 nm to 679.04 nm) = 0.05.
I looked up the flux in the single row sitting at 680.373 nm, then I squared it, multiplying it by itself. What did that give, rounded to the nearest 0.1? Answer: 36.9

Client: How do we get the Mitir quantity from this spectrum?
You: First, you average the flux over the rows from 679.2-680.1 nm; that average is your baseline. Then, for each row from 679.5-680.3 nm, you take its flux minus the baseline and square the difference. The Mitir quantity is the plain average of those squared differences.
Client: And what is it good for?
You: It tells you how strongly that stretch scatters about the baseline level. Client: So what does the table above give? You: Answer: 0.020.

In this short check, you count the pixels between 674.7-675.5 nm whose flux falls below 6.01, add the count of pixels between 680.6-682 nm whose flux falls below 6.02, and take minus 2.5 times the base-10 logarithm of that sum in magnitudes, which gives -2.50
